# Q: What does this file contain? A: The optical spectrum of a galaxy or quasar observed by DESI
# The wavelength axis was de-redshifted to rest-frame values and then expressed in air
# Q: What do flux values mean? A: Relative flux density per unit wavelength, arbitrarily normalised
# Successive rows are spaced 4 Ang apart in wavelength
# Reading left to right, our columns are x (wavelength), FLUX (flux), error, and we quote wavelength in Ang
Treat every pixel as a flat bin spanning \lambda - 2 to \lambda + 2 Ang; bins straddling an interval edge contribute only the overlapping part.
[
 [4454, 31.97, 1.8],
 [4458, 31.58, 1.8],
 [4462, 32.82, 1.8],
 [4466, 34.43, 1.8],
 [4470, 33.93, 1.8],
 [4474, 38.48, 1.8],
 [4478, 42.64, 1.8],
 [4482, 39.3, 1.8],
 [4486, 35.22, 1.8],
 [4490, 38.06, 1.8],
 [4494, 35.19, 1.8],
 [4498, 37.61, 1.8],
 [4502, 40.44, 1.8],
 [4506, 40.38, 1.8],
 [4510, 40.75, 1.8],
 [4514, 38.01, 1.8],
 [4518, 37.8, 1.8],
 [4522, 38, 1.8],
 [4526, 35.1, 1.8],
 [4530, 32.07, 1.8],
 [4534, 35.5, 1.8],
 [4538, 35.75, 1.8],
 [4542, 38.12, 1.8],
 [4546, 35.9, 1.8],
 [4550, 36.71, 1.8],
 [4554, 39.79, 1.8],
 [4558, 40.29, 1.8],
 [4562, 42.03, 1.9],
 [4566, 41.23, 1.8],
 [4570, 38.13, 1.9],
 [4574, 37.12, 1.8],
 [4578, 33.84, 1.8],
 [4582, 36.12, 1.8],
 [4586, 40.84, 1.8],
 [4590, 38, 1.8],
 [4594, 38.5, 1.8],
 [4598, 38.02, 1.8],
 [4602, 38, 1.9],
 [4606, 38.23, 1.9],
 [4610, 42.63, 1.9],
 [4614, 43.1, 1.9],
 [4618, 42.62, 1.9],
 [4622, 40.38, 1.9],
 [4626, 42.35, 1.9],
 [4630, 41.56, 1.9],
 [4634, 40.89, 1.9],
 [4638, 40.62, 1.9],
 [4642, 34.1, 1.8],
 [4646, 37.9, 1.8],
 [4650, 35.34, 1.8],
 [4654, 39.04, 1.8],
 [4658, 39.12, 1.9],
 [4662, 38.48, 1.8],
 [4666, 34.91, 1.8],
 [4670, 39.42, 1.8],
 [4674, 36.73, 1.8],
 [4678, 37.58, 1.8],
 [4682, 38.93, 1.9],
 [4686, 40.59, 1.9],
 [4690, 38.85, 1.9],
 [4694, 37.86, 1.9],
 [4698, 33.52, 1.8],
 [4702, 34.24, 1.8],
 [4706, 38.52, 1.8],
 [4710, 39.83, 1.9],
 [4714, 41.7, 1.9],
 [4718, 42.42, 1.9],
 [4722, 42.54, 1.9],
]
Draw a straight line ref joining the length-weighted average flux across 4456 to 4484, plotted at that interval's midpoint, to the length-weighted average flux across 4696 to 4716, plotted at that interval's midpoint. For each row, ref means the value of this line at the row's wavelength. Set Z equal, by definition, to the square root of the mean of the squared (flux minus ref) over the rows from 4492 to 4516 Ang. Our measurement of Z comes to 3.1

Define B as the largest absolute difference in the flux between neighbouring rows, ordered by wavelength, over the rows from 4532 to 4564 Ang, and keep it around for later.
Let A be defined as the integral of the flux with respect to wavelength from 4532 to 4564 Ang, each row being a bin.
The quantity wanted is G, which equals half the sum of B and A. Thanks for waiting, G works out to 610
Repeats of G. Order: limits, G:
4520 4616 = 1828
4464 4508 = 834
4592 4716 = 2410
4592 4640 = 976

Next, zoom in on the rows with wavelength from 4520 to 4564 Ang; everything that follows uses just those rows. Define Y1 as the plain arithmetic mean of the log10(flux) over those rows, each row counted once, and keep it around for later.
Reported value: 1.57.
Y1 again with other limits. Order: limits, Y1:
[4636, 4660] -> 1.58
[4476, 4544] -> 1.57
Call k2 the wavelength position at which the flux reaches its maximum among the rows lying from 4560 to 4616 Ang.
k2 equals 4614 Ang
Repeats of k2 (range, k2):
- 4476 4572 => 4478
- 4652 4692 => 4686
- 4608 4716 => 4614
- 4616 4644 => 4618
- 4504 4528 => 4510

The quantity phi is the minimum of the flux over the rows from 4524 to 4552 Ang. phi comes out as 32.07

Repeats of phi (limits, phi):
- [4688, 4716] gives 33.52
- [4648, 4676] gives 34.91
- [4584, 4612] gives 38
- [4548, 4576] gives 36.71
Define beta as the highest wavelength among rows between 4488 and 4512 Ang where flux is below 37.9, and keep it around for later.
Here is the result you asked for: 4498 Ang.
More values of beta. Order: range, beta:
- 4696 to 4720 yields 4702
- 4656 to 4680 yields 4678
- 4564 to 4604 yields 4582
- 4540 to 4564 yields 4550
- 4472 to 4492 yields 4486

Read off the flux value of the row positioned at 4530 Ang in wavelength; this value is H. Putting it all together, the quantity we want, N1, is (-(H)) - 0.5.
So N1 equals -33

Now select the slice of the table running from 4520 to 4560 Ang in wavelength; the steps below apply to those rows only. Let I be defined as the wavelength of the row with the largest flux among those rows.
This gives 4558 Ang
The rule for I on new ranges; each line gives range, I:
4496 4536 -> 4510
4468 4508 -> 4478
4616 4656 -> 4618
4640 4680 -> 4670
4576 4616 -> 4614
